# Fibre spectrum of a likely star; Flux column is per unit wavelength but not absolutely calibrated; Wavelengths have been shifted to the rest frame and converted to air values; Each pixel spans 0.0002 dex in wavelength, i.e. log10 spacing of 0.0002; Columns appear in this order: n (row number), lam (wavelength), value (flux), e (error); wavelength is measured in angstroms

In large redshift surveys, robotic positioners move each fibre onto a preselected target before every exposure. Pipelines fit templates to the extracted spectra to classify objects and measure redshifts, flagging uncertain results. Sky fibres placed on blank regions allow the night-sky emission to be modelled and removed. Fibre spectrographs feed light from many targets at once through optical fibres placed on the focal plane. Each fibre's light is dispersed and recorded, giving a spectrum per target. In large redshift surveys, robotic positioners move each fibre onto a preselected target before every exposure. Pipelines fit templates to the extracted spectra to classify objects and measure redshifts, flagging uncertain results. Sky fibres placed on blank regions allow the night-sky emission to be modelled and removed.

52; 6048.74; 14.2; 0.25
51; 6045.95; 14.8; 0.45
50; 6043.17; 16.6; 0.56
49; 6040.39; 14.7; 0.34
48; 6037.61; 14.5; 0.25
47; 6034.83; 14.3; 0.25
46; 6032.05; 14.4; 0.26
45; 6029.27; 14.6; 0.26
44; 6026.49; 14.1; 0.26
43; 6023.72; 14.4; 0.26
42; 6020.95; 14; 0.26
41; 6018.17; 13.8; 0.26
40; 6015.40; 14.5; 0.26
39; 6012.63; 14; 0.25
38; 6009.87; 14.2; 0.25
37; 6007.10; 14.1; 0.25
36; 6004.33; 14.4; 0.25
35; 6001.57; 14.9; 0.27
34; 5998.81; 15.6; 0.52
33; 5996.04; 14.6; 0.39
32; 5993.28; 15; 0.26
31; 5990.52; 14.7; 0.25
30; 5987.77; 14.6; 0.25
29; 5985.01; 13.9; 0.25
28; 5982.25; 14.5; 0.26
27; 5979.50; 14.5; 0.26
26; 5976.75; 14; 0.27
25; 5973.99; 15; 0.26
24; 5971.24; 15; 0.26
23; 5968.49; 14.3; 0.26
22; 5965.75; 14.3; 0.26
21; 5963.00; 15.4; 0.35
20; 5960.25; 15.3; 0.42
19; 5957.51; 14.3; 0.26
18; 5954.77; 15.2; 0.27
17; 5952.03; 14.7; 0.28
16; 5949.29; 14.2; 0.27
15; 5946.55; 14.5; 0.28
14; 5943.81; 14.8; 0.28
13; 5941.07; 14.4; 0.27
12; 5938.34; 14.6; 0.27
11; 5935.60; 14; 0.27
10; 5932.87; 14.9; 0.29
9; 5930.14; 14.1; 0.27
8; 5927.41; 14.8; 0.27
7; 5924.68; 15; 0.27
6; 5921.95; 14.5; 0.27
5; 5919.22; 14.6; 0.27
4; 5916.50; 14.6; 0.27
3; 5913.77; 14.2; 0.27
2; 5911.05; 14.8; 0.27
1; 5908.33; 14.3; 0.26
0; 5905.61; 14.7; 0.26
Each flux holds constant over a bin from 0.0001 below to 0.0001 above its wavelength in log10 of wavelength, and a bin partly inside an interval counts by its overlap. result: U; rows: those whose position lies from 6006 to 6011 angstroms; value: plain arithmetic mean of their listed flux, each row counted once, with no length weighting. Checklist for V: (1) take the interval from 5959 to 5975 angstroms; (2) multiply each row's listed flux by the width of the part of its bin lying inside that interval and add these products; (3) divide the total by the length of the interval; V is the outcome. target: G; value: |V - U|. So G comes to 0.7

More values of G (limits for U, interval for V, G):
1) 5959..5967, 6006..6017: 0.8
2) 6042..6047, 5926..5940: 1.2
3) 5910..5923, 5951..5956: 0.4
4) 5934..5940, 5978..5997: 0.2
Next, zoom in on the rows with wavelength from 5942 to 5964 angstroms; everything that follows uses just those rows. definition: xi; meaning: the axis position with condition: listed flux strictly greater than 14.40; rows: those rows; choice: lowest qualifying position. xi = 5943.81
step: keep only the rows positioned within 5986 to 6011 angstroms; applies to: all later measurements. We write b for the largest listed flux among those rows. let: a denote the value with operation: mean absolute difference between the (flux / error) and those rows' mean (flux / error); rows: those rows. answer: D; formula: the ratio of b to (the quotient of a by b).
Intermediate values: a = 8.1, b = 15.6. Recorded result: 30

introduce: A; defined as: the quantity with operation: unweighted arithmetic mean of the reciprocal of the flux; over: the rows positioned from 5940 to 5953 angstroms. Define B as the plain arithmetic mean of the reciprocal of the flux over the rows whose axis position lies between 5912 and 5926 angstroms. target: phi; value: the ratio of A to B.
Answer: 1.00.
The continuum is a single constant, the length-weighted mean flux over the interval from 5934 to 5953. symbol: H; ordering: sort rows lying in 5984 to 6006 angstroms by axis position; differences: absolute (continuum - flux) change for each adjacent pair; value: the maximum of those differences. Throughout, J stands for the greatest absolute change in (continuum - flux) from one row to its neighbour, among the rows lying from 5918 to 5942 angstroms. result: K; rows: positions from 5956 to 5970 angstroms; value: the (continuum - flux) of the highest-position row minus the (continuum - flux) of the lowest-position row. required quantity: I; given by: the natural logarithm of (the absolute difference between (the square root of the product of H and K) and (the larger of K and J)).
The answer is -0.1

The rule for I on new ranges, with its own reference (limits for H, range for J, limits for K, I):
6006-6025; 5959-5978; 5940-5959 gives -0.2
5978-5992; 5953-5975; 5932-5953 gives -0.3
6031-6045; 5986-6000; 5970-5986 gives -1.1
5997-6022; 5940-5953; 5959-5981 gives -3.0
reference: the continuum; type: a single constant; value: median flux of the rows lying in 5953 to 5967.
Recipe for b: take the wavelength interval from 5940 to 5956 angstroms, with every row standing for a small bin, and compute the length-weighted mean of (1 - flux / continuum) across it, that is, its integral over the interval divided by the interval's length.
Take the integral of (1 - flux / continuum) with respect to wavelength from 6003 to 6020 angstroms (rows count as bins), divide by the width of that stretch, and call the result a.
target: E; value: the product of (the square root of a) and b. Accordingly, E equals 0.010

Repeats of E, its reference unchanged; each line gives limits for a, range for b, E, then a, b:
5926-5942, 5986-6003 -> 0.005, 0.048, 0.021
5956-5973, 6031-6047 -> 0.003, 0.028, 0.020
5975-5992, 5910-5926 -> 0.009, 0.054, 0.039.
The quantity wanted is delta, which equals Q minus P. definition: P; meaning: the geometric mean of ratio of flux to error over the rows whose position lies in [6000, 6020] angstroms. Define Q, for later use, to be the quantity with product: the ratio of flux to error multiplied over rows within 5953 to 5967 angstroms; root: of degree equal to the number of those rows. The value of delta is -7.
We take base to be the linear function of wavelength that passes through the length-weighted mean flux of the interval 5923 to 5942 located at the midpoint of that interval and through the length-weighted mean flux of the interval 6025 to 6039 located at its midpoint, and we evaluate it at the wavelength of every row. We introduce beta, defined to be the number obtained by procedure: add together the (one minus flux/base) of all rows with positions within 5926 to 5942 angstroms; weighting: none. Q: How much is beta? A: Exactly 0.032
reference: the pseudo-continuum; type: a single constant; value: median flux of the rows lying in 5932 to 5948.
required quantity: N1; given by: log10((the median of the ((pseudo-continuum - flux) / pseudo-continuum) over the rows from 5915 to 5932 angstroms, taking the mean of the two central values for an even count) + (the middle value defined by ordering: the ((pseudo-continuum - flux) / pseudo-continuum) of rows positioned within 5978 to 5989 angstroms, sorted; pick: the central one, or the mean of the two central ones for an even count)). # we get -16.0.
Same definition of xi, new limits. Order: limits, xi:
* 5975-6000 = 5979.50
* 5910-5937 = 5911.05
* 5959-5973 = 5960.25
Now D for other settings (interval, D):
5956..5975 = 37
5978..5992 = 156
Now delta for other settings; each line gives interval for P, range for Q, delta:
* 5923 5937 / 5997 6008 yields -5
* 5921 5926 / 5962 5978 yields -1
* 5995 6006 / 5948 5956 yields 10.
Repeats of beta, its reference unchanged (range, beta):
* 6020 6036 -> 0.035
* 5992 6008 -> -0.140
